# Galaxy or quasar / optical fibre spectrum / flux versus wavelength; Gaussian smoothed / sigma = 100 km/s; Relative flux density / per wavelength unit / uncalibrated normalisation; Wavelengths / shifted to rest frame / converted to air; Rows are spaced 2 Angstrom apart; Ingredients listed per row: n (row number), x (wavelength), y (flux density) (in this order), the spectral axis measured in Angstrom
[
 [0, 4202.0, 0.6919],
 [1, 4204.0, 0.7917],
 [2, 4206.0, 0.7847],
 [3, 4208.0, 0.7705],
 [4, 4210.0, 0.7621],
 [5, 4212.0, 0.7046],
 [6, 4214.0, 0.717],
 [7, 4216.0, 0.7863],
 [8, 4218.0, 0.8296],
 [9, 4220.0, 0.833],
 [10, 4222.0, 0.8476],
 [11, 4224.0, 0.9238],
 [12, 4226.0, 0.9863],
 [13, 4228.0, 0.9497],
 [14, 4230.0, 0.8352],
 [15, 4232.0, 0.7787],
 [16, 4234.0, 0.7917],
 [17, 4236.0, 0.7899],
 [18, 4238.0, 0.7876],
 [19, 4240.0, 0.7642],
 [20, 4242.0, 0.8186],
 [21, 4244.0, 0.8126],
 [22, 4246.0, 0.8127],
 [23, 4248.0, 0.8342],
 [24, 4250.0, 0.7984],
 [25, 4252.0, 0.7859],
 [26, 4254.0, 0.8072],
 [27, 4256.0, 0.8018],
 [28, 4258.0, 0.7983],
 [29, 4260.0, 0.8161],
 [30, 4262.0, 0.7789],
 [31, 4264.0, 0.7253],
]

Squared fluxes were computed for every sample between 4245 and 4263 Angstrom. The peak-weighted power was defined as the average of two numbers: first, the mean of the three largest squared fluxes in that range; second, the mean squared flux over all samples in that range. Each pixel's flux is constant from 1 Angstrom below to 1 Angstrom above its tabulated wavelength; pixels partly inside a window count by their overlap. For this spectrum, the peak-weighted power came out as 0.66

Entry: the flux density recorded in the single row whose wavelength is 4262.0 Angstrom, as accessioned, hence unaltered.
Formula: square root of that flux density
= 0.883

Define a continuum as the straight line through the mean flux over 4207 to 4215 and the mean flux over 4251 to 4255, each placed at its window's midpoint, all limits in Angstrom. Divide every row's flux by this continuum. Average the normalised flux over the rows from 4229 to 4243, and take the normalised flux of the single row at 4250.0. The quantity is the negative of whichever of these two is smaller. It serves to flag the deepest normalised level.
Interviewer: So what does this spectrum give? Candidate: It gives -1.01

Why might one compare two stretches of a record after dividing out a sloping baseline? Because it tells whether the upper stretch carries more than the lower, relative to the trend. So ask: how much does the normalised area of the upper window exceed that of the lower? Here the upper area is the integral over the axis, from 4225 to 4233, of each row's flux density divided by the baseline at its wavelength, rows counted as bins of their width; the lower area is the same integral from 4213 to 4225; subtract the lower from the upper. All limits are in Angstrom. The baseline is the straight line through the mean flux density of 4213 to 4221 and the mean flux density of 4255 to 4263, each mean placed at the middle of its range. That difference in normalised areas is -3.5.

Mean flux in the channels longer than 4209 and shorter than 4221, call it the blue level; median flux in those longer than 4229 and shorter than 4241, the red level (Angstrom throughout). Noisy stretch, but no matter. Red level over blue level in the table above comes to 1.02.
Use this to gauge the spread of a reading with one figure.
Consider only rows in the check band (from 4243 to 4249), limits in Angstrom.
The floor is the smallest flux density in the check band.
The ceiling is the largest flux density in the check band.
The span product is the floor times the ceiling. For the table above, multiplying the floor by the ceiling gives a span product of 0.678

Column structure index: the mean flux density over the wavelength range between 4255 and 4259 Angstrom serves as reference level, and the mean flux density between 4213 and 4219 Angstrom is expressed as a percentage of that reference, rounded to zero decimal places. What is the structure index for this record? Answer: 97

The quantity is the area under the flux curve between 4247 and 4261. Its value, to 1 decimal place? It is 11.3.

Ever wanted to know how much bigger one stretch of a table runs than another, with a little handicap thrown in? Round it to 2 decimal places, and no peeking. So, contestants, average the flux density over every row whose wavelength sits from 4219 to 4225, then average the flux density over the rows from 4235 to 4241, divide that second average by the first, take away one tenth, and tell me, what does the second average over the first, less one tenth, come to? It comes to 0.80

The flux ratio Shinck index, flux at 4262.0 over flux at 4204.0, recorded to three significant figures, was 0.984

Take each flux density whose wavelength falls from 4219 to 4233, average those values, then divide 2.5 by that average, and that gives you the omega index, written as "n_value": 2.84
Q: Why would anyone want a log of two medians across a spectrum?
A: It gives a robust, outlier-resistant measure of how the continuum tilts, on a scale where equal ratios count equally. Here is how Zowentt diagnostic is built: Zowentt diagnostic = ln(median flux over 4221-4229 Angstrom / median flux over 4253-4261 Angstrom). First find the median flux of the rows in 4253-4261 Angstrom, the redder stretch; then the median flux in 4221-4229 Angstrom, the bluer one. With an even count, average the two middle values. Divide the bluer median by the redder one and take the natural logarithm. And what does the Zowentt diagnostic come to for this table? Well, 0.15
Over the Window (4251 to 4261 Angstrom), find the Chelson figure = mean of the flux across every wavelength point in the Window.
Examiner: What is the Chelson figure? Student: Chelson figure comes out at 0.802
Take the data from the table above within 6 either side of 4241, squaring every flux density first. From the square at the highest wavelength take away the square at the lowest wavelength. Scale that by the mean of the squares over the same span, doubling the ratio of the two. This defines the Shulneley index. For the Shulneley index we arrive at 0.11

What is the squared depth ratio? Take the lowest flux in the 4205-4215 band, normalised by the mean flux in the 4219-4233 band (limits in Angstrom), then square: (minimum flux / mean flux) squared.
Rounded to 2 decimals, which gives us 0.64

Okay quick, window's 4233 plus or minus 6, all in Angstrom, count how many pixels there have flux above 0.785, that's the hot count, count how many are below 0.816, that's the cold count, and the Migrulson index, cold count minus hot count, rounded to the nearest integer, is -1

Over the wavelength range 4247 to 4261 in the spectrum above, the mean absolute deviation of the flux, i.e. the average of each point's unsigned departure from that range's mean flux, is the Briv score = 0.011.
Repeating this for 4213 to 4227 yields 0.063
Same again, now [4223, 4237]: 0.076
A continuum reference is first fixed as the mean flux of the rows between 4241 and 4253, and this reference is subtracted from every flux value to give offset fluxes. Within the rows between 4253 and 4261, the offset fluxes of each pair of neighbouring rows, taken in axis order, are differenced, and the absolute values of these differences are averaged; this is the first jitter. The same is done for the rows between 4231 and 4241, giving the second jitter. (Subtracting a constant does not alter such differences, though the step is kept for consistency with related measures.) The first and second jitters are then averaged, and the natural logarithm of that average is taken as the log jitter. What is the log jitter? -4.7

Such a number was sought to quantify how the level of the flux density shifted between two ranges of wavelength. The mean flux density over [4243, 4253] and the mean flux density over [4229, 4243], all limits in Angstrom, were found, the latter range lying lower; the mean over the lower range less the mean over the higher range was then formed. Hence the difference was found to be -0.014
